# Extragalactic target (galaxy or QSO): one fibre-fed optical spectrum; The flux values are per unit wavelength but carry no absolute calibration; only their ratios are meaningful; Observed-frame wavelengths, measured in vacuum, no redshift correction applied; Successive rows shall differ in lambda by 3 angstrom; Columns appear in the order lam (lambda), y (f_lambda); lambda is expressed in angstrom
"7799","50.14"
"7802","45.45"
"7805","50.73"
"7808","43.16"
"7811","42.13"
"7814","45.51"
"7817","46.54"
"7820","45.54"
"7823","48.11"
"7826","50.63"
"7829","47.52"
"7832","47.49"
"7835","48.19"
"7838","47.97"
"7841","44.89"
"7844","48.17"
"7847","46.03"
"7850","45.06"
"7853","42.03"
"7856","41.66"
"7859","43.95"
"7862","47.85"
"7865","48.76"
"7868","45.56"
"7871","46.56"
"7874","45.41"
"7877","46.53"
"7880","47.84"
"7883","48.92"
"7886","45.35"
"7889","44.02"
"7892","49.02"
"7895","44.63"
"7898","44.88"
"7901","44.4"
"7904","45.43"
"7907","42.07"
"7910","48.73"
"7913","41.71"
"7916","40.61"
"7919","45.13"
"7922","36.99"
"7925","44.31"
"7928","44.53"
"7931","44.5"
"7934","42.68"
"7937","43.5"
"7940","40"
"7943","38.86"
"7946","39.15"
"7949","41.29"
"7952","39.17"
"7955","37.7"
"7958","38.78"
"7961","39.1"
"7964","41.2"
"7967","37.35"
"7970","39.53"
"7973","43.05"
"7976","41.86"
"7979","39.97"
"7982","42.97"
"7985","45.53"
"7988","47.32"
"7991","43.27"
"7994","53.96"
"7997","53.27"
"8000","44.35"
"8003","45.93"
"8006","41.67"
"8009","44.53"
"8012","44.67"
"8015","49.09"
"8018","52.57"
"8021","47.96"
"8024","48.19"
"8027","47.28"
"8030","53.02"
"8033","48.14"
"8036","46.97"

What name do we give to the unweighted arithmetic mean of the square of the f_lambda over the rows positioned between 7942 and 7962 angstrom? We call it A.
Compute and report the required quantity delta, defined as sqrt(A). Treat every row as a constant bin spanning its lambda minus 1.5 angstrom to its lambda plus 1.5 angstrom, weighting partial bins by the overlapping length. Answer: 39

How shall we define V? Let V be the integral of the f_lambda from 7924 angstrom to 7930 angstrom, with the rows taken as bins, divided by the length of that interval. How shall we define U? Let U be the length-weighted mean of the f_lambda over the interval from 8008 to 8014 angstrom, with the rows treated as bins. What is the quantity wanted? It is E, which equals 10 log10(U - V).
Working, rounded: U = 45.0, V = 44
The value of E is -2.6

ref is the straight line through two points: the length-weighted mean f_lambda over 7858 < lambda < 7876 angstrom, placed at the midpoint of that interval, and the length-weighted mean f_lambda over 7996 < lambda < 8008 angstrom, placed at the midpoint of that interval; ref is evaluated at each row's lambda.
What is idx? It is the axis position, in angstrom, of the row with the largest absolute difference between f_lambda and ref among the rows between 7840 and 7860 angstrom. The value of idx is 7856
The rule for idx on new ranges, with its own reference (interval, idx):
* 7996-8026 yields 7997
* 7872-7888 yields 7883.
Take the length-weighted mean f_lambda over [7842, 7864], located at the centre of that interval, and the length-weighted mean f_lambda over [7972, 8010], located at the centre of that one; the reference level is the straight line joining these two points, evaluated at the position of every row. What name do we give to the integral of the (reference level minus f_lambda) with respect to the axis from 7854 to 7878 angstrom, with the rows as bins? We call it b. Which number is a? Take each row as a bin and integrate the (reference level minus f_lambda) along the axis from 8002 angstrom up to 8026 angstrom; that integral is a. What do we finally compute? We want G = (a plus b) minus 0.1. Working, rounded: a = -37.9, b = -15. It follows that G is -53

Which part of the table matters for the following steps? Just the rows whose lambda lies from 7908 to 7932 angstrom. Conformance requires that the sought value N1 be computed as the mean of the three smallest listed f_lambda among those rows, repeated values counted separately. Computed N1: 39.8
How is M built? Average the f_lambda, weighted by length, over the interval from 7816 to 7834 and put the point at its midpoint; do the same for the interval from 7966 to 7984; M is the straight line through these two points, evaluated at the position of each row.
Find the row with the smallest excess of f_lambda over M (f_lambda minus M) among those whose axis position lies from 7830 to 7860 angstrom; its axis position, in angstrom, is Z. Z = 7856 angstrom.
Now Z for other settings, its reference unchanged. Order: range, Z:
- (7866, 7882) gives 7868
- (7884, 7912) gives 7907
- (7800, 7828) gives 7811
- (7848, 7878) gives 7856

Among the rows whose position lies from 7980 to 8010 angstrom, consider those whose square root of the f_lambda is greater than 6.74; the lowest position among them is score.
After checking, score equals 7985 angstrom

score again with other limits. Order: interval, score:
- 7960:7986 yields 7985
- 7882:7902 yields 7883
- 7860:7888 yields 7862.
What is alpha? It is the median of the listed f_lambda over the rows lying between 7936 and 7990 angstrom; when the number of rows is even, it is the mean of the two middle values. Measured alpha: 40.0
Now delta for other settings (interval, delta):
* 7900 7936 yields 44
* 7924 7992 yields 42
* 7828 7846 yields 47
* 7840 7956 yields 44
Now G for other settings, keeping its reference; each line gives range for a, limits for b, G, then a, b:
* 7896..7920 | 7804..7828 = -11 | 24.4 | -36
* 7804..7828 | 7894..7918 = -10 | -35.5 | 25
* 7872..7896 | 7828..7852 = -76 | -33.9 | -42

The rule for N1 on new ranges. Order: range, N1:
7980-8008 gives 42.6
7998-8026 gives 43.5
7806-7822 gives 43.6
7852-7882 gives 42.5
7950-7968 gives 37.9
